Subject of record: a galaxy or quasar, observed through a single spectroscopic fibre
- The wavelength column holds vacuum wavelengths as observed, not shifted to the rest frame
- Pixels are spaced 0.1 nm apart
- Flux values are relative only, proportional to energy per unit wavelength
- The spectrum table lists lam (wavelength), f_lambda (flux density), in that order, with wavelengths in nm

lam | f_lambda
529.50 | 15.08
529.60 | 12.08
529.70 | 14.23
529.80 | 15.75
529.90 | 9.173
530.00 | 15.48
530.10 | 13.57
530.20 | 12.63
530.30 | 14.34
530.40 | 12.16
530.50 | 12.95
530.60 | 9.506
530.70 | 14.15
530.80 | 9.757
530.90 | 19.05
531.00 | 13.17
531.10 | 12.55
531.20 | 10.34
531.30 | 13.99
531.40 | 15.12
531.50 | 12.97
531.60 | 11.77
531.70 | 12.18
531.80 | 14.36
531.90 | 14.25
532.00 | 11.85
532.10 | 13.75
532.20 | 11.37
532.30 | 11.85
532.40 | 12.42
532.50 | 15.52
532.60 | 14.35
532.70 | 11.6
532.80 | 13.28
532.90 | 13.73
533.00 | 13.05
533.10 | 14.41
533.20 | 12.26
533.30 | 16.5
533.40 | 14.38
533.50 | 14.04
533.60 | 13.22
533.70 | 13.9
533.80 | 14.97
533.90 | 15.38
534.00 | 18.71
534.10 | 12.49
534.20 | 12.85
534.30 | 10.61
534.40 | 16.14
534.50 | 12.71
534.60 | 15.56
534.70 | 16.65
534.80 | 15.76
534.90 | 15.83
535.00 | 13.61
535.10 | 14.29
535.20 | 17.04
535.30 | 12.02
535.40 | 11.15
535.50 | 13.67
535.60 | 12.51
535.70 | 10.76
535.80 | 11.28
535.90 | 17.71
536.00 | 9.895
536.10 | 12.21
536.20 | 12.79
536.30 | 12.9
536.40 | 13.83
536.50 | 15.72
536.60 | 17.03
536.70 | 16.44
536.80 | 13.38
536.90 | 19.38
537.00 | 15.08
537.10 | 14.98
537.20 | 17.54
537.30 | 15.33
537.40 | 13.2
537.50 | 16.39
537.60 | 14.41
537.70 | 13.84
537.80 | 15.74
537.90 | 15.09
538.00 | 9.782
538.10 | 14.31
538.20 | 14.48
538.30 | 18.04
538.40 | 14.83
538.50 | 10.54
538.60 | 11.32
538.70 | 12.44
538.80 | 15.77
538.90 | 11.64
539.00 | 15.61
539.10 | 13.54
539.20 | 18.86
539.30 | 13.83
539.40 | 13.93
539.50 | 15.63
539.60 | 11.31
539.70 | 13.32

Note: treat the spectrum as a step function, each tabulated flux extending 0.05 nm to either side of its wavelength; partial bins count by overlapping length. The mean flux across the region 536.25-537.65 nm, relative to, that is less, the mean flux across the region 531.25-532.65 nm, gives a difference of 2.1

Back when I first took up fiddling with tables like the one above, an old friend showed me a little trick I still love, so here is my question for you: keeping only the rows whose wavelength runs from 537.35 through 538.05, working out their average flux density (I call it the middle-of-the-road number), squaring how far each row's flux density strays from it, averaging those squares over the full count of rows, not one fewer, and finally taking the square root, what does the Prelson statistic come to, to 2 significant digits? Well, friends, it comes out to 2.0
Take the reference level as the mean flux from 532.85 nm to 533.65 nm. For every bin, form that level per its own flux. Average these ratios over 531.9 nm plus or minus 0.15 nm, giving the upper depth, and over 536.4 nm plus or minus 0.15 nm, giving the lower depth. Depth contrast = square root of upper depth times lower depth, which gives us 1.02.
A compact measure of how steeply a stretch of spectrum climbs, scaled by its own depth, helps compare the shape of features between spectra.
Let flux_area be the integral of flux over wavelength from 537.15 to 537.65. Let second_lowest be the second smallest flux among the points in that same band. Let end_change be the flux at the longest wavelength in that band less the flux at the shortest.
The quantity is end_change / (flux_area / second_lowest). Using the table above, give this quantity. -6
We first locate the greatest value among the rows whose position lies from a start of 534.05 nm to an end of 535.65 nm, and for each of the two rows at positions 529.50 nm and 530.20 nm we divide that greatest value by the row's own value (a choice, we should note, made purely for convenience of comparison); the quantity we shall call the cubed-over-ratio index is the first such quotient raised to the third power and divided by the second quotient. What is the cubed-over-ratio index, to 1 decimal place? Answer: 1.1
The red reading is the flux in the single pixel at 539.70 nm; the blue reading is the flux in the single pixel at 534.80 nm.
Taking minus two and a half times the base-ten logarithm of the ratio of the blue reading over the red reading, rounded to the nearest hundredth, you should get -0.18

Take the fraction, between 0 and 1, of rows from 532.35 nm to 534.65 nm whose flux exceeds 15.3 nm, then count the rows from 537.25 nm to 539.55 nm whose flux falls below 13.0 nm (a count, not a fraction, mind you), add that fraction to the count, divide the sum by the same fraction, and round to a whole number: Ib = 20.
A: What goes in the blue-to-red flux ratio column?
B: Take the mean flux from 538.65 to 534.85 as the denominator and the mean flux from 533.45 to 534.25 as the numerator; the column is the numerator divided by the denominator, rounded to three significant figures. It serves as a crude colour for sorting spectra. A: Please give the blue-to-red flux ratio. 1.02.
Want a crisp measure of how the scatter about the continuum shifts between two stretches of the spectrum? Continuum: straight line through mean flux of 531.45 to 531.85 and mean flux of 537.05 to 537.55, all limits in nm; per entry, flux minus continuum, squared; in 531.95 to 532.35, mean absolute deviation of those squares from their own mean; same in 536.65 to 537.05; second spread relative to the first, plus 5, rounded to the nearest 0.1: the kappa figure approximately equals 13.2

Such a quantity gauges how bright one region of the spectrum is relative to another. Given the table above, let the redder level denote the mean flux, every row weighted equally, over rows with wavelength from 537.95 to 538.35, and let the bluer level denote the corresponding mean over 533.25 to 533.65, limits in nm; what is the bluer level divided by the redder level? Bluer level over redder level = 1.03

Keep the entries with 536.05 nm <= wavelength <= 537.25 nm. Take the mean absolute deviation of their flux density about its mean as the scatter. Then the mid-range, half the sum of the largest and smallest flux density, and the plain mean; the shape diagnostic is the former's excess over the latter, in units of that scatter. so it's 0.4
